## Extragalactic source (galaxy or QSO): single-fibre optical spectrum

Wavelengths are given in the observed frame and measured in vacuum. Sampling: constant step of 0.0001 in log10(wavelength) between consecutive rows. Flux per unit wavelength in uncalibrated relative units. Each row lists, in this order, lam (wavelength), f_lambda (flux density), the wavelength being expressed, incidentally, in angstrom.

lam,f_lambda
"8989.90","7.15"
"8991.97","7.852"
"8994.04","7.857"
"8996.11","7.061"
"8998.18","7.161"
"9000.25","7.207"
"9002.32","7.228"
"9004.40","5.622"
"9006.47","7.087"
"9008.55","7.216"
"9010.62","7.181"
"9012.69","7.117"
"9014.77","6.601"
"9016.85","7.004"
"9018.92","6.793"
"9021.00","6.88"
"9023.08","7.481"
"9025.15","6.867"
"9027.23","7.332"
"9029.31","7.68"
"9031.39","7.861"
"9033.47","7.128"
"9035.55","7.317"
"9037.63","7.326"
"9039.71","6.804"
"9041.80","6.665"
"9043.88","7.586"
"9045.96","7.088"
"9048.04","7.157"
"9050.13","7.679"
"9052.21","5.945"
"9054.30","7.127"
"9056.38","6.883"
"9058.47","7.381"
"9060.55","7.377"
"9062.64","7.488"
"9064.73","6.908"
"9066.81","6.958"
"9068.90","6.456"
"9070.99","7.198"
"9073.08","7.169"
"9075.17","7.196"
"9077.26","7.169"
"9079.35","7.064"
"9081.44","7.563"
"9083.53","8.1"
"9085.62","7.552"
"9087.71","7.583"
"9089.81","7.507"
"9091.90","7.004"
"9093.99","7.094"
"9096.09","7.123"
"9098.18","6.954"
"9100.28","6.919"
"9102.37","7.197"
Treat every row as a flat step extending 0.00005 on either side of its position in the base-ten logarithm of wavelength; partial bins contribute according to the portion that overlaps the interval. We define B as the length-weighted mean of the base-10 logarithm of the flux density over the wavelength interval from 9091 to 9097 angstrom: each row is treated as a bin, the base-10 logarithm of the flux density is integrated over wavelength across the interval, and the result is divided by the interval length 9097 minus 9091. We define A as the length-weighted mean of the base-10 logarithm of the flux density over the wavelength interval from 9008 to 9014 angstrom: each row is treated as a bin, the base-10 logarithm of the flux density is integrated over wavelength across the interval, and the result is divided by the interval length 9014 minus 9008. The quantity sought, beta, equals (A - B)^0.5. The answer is 0.07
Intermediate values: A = 0.854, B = 0.849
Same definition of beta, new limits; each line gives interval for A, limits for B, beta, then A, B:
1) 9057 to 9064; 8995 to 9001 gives 0.11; 0.866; 0.855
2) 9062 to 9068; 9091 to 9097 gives 0.02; 0.850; 0.849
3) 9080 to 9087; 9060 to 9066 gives 0.16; 0.887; 0.859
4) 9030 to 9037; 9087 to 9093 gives 0.07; 0.871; 0.866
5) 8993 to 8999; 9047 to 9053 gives 0.16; 0.867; 0.841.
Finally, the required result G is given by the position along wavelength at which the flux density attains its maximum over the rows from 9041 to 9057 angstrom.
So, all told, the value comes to 9050.13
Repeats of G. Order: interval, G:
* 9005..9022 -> 9008.55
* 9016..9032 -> 9031.39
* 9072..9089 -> 9083.53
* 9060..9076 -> 9062.64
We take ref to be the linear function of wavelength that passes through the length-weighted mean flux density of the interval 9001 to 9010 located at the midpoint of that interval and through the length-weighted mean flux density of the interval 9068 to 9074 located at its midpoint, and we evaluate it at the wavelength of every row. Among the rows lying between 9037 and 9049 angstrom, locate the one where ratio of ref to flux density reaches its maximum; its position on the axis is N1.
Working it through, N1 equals 9041.80 angstrom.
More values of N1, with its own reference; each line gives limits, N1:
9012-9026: 9014.77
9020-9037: 9025.15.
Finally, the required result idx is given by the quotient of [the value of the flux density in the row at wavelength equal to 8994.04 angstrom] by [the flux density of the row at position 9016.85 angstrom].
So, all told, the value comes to 1.12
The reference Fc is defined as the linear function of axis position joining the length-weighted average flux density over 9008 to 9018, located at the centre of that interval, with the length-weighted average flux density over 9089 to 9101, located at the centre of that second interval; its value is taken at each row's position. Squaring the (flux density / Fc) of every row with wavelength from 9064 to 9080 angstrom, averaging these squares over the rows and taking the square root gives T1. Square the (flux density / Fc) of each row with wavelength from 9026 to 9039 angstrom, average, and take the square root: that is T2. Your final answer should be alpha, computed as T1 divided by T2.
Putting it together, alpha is 0.94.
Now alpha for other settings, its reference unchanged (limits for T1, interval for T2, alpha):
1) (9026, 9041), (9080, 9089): 0.96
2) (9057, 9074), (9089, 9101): 1.01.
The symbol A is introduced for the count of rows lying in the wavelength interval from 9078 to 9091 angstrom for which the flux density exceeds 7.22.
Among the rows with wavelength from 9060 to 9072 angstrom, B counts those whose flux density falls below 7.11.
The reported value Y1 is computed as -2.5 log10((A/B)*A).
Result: -2.3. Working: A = 5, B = 3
